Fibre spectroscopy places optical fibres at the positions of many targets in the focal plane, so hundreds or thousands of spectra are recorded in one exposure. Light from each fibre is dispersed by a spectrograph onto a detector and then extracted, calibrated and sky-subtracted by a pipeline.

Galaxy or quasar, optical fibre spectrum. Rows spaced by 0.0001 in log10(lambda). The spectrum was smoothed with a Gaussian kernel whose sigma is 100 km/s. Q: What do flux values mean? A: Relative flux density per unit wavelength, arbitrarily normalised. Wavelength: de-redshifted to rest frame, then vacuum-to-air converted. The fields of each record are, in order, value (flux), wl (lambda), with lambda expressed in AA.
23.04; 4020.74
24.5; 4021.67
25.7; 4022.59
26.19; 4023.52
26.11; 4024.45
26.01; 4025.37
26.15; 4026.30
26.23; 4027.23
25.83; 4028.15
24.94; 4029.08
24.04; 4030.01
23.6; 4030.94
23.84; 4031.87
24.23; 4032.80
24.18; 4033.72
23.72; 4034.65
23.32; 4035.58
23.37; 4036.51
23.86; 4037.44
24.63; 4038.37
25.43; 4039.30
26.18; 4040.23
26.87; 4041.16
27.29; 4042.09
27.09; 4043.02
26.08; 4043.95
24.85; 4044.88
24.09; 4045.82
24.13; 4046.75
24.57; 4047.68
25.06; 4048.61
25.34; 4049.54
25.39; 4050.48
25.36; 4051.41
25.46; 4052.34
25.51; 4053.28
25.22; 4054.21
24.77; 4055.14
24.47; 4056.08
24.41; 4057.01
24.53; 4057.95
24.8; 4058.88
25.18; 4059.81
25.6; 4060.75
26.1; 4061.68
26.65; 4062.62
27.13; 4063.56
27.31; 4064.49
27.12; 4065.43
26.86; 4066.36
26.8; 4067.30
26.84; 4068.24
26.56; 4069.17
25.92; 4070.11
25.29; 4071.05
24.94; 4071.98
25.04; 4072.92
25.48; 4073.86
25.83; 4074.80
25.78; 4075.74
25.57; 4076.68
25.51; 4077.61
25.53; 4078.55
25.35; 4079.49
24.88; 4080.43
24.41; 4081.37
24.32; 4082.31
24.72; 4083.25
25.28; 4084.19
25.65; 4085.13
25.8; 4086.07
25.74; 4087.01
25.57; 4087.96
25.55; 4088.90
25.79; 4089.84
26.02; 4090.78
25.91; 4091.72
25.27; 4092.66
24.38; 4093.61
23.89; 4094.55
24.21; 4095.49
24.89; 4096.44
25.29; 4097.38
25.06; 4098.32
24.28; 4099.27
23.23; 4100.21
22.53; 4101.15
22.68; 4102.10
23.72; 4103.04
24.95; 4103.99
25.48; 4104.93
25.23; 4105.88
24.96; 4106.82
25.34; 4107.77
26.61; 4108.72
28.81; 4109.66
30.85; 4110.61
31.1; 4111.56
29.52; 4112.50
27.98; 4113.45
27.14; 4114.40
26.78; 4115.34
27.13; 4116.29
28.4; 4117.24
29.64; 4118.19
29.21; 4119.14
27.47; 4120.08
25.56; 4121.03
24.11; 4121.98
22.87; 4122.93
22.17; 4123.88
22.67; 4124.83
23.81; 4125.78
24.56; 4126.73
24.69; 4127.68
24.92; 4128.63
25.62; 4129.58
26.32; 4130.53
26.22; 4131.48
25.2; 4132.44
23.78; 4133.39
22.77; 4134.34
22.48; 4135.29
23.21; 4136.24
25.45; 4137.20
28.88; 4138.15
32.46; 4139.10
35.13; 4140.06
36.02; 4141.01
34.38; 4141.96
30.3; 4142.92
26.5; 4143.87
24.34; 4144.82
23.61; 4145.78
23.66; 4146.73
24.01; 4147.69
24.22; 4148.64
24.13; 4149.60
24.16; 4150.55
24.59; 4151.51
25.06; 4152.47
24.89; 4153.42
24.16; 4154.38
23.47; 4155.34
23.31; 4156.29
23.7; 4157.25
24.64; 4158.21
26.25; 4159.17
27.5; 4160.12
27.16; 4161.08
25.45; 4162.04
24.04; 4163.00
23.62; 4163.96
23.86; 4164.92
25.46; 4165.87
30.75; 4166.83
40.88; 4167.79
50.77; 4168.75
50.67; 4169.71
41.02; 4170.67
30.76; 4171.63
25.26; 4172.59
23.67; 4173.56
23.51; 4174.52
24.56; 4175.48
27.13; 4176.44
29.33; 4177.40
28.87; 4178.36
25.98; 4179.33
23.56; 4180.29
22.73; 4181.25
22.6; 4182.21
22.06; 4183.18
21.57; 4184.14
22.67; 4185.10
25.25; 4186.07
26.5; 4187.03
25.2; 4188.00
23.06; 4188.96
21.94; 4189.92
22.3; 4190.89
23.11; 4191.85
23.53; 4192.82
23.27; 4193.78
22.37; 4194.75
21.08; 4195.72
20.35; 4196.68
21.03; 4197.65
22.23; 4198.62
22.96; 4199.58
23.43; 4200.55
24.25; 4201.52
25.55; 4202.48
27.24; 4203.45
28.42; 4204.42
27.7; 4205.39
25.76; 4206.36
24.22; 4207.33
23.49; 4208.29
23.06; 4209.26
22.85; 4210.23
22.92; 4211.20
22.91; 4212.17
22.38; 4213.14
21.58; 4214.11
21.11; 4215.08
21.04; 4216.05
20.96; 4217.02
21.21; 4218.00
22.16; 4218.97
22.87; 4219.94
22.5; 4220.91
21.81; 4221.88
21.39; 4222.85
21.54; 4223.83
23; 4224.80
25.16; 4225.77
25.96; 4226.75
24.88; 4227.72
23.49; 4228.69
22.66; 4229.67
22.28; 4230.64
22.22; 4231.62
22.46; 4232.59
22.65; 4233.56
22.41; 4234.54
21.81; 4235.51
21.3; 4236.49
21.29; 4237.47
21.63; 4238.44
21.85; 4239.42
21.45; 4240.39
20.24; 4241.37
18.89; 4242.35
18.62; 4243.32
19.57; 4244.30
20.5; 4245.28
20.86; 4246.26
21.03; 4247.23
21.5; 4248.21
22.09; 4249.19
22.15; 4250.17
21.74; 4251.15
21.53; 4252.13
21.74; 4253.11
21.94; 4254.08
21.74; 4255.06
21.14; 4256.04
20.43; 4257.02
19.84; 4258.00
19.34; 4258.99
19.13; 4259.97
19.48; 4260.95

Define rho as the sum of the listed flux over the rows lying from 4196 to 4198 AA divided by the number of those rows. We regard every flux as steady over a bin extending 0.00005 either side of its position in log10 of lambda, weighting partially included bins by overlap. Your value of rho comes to 21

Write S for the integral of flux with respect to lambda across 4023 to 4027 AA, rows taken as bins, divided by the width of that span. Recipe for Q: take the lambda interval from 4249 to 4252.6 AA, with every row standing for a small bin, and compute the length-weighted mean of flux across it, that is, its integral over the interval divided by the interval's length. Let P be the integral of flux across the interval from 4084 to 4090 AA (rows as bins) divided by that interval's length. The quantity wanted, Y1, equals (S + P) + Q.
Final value 74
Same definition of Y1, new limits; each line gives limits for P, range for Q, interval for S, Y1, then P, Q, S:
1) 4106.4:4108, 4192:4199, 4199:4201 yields 70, 25.06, 22.0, 23.2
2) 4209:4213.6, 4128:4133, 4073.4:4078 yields 74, 22.81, 25.6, 25.7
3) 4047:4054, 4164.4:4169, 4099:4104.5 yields 82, 25.21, 33.5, 23.6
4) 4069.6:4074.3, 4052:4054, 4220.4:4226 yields 73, 25.33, 25.4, 22.5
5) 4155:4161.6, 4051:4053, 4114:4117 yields 78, 25.20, 25.4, 27.1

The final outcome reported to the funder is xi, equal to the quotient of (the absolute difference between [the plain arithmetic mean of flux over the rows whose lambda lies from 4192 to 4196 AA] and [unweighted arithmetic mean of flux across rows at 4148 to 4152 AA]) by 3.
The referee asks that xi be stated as 0.57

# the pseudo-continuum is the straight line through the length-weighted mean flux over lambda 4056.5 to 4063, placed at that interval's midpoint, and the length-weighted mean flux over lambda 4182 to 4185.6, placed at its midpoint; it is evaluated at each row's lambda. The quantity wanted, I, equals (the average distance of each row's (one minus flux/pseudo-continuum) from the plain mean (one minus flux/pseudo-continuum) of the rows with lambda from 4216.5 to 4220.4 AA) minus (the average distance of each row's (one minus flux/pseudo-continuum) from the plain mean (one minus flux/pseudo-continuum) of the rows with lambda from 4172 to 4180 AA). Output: -0.05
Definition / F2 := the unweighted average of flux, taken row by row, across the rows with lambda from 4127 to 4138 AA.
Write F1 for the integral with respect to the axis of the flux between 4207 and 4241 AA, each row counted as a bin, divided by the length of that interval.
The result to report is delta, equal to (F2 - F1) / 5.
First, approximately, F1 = 22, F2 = 24.6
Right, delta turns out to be 0.4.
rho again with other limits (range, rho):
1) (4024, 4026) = 26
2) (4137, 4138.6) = 27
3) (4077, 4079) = 26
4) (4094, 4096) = 24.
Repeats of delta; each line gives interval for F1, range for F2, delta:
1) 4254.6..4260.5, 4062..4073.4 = 1.2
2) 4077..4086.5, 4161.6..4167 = 0.1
